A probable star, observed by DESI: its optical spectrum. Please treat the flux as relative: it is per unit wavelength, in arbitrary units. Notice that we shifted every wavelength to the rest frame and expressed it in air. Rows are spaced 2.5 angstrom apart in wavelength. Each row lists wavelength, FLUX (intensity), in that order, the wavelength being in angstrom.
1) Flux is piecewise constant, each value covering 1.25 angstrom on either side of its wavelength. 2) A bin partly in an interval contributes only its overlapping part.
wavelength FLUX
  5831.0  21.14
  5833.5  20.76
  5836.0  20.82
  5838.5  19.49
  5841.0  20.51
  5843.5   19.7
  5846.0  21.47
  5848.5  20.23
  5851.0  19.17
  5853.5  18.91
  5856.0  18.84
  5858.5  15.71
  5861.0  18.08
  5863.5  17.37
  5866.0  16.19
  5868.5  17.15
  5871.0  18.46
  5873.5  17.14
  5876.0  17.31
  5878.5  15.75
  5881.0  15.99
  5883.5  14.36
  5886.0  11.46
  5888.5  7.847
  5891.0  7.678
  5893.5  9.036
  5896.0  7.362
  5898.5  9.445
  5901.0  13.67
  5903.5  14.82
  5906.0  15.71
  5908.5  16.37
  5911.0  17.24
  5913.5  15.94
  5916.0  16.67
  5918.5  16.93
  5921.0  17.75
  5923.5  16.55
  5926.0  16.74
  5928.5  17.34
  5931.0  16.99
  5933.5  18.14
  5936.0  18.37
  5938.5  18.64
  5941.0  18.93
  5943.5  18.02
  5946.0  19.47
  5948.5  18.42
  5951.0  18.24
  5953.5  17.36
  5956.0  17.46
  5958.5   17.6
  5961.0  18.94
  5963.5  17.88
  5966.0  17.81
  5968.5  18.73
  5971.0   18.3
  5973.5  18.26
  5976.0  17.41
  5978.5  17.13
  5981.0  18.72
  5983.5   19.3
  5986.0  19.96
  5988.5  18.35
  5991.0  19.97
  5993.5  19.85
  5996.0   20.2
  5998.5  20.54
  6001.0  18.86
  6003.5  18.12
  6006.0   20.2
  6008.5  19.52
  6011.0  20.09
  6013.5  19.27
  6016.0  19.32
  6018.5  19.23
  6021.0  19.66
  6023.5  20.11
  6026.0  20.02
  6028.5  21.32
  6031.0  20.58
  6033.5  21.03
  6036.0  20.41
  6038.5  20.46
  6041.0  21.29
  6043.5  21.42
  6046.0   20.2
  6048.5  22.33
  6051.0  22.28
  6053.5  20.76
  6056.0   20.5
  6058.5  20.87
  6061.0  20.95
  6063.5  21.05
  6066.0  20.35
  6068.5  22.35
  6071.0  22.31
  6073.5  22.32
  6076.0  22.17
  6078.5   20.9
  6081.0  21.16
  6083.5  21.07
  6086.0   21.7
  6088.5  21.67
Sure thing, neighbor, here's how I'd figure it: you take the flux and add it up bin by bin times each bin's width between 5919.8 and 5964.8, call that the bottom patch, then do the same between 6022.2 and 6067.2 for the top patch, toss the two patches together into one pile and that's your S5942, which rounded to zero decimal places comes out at 1747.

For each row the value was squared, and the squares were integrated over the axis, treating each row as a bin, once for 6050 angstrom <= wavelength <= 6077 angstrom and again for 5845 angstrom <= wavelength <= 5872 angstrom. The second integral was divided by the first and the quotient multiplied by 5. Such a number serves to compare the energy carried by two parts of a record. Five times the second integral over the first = 3.7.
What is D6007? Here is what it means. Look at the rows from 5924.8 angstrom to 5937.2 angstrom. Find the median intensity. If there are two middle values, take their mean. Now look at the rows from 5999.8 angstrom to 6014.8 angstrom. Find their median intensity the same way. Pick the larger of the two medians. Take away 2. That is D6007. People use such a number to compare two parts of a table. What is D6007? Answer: 17.4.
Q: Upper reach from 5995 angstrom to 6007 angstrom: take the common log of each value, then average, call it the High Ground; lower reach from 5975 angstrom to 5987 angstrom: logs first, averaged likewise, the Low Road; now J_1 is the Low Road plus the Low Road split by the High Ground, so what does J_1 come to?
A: 2.25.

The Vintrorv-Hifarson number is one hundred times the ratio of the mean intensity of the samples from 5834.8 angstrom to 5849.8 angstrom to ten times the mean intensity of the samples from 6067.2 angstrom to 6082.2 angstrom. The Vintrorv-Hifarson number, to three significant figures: 9.31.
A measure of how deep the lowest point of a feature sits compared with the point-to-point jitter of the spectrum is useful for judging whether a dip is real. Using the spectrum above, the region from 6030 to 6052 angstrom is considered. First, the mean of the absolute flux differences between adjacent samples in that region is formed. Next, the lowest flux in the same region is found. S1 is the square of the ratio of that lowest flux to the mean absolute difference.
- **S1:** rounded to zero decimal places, 870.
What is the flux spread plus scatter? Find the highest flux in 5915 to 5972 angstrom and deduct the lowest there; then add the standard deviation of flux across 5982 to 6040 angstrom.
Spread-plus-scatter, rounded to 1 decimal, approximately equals 3.7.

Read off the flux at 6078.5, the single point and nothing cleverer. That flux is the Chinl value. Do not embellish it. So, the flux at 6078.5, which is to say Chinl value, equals 20.9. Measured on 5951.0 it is 18.24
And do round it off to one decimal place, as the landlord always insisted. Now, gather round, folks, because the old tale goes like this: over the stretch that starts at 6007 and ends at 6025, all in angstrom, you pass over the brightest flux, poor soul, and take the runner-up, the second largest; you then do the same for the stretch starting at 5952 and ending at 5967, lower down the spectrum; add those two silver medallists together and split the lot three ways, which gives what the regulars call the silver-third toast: 12.7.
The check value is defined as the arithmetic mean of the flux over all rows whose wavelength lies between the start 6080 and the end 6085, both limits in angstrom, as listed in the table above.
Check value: 21.1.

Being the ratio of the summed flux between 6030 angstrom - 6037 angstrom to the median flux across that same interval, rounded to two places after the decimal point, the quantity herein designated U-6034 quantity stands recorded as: 3.01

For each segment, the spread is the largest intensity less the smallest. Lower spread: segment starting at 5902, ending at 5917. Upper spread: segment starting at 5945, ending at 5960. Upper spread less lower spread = -0.3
